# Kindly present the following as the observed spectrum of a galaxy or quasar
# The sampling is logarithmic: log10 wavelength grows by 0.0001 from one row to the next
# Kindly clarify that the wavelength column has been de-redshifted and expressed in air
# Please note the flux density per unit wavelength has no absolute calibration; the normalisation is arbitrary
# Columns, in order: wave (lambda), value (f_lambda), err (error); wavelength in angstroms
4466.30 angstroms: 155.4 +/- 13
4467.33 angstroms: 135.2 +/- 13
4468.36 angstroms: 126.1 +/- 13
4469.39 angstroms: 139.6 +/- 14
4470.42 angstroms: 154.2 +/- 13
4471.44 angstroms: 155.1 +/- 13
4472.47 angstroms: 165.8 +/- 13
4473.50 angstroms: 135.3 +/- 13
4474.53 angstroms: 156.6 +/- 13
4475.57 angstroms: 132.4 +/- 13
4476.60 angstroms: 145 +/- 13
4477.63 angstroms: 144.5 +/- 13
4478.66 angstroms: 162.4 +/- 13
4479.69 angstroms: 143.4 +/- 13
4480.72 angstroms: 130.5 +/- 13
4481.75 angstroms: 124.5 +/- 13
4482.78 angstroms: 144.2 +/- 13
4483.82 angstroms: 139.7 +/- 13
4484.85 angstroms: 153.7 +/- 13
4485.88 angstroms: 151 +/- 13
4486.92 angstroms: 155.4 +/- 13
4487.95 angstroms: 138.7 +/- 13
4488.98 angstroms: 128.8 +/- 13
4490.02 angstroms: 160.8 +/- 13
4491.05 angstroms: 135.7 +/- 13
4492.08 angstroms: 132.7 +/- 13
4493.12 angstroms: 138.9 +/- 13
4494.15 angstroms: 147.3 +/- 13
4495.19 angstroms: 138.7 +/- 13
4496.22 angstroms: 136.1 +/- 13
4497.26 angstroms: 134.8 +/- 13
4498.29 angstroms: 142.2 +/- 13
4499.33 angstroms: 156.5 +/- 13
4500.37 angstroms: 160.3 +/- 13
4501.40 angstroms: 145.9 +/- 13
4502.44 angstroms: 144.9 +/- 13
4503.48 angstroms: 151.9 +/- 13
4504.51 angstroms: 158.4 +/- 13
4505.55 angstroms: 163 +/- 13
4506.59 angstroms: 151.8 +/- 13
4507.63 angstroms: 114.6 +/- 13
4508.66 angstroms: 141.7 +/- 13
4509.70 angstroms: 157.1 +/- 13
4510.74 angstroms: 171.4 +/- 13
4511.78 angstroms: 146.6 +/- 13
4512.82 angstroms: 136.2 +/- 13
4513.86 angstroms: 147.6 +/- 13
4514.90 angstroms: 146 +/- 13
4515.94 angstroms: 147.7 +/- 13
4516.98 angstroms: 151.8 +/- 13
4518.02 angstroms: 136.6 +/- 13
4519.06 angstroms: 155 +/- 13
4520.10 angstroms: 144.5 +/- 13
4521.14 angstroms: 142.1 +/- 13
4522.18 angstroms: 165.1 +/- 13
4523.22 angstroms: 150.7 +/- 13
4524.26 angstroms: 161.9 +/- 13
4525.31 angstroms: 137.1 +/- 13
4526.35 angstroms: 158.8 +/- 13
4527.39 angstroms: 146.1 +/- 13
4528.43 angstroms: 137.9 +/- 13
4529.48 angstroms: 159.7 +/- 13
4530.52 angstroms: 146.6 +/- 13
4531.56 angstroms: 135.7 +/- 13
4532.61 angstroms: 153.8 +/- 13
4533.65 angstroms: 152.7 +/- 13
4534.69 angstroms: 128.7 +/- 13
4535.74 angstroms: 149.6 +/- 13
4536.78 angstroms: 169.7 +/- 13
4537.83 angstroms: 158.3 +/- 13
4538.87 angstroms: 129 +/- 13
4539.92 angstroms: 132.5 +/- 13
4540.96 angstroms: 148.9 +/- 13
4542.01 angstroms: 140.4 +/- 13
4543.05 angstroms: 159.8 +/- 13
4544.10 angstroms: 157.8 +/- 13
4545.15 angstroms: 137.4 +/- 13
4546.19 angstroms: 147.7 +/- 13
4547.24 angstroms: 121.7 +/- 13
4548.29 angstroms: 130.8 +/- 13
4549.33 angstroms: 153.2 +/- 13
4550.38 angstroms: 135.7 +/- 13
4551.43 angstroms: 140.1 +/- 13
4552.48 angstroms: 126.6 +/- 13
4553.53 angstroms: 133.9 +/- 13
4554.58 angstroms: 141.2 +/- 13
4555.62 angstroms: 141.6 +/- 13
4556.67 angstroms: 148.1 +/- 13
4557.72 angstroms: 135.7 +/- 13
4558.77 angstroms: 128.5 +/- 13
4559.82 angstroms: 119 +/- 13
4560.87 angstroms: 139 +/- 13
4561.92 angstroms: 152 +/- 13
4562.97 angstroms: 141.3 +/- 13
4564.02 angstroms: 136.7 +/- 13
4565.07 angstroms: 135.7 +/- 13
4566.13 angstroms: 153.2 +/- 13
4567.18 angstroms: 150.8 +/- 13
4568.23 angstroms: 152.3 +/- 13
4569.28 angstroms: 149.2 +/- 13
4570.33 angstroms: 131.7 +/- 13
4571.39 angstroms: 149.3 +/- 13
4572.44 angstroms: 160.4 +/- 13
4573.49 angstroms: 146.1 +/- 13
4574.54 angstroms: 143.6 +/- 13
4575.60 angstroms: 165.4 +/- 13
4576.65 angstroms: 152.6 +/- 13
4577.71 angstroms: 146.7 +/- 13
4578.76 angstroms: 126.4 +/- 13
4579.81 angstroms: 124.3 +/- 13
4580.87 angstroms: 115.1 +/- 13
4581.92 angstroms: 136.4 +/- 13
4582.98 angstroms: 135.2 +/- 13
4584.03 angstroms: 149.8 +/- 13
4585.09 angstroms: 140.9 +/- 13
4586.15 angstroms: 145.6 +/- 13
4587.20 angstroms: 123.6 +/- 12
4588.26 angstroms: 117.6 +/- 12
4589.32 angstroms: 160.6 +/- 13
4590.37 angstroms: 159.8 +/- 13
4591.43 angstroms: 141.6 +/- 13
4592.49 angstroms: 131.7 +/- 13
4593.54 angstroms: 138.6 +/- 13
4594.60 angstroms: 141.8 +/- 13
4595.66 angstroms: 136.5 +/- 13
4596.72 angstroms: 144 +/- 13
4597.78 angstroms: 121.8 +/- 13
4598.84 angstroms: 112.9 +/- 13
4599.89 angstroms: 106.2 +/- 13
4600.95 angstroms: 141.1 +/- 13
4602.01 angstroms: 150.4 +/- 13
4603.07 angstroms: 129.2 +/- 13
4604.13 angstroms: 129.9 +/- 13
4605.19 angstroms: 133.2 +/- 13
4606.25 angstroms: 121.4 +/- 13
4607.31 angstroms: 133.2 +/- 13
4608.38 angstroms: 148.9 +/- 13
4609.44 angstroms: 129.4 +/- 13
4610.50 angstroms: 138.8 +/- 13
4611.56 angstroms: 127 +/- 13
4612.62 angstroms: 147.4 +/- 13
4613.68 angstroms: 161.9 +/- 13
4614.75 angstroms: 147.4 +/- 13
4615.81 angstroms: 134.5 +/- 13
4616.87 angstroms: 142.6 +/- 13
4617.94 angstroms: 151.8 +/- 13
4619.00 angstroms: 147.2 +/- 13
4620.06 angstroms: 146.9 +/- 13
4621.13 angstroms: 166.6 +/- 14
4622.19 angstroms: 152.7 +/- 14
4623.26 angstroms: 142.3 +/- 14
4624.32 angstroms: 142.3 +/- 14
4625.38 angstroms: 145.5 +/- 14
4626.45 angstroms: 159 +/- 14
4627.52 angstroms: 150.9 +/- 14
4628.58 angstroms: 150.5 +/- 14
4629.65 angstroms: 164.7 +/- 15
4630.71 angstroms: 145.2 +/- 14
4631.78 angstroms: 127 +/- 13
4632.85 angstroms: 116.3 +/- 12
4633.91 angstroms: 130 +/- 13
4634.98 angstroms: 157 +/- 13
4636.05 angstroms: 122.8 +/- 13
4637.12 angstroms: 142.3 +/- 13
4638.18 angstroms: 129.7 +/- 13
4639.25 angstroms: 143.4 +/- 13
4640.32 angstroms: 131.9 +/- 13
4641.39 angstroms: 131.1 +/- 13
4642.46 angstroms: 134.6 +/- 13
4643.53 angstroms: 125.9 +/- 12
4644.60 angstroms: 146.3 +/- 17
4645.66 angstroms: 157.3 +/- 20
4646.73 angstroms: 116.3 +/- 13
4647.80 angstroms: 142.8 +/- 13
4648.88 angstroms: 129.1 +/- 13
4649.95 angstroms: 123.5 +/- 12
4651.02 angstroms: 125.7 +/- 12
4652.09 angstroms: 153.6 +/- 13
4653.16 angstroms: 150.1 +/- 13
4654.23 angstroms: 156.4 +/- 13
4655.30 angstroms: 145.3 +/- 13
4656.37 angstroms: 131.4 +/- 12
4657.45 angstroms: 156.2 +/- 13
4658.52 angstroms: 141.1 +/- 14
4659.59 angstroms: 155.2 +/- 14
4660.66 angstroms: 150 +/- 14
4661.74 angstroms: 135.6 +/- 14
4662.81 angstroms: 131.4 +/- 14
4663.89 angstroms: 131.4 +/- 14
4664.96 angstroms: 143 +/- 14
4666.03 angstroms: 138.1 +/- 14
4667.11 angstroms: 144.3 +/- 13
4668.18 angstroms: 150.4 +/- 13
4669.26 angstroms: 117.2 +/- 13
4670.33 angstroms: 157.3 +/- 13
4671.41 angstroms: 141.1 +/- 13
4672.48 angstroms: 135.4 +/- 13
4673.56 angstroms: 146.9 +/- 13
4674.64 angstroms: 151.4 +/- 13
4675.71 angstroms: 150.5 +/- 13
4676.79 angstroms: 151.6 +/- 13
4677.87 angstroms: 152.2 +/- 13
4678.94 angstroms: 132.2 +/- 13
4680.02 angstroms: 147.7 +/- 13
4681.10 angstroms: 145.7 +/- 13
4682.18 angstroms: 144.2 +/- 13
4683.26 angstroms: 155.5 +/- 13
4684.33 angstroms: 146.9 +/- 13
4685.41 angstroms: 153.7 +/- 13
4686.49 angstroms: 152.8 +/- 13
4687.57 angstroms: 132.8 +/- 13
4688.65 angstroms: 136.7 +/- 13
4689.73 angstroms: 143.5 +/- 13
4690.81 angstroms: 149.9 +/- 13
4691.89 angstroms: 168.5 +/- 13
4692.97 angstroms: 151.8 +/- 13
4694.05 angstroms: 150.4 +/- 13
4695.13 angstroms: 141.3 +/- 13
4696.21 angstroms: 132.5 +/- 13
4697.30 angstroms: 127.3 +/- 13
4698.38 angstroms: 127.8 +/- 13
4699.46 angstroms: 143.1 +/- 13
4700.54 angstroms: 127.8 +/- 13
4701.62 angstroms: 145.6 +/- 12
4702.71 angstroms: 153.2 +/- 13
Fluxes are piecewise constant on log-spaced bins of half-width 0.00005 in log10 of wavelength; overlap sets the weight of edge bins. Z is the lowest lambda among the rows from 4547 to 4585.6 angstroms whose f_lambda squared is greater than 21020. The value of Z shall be 4549.33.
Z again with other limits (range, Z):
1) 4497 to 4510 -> 4499.33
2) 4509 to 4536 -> 4509.70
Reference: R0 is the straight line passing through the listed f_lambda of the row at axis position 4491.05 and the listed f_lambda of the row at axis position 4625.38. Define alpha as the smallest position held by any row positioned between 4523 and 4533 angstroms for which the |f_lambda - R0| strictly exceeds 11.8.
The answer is 4523.22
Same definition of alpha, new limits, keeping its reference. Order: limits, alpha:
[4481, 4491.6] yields 4484.85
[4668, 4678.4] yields 4669.26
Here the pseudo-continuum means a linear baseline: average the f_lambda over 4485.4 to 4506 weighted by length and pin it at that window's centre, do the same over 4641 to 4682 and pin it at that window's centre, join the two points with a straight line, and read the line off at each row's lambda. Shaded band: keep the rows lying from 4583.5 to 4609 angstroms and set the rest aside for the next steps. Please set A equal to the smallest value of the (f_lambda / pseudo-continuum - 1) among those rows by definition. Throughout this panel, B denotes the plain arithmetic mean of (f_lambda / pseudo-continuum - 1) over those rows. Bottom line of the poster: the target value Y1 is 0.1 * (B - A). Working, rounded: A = -0.258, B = -0.052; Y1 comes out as 0.0206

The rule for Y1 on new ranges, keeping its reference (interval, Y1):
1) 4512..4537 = 0.0134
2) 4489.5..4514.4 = 0.0218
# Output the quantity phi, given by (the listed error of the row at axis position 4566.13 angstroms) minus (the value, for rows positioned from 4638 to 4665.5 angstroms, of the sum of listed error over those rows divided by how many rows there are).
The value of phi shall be -0.5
